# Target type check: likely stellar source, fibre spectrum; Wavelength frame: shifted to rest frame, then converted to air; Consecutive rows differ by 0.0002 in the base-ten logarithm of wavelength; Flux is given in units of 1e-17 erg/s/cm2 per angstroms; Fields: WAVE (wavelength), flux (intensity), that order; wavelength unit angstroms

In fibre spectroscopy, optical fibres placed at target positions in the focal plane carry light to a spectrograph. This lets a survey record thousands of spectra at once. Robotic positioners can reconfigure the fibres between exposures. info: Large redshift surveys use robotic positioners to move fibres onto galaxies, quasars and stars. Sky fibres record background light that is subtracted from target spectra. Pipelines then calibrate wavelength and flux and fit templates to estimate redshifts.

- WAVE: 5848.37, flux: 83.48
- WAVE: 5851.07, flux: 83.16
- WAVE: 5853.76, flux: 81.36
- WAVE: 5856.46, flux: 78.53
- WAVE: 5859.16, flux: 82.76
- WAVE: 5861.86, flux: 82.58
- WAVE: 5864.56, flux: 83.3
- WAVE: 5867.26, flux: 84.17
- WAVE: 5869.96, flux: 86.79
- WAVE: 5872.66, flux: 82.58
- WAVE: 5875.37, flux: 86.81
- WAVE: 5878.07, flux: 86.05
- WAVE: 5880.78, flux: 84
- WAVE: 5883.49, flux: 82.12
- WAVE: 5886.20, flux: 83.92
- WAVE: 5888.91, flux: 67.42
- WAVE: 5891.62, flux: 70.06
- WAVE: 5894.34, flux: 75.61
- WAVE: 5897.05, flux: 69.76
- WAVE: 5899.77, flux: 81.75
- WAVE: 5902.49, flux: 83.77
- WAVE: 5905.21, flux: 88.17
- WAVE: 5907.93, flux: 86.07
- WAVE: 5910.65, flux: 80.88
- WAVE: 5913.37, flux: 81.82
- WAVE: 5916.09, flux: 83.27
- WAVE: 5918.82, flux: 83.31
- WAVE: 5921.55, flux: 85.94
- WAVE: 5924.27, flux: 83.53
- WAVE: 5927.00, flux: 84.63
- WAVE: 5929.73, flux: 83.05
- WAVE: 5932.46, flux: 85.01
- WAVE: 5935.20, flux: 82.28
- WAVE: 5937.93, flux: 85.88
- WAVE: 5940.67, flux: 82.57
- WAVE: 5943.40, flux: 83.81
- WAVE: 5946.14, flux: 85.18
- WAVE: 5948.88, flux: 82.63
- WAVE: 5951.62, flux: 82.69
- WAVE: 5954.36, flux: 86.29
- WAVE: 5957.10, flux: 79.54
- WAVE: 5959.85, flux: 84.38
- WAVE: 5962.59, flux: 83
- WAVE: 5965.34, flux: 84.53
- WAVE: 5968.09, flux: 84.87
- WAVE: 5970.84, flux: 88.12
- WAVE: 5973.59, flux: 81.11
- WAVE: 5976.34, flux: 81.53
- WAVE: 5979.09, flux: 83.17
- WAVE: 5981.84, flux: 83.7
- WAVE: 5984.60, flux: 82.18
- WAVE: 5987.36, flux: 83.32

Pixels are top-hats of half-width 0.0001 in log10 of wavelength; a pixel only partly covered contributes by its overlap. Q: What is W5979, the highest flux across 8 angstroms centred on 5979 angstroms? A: 83.7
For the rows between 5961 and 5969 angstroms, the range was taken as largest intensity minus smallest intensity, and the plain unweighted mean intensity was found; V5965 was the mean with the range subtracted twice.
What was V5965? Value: 80.4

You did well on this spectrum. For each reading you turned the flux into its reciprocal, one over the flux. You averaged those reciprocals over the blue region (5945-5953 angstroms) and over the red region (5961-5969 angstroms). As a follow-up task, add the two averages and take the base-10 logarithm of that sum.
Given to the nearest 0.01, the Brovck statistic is -1.62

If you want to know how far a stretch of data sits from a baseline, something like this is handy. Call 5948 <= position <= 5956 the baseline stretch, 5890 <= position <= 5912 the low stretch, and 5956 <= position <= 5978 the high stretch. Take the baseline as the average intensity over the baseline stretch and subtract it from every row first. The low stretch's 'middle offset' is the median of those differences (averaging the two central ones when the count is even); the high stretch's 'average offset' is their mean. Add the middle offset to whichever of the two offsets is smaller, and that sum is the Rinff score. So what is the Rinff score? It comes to -5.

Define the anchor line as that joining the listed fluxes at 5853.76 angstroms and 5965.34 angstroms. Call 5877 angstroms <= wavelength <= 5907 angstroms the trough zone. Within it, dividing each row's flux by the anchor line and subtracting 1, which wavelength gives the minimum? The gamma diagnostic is 5888.91 angstroms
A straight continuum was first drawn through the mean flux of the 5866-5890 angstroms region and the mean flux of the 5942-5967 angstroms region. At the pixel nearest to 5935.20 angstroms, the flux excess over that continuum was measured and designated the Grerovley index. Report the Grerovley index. -1.1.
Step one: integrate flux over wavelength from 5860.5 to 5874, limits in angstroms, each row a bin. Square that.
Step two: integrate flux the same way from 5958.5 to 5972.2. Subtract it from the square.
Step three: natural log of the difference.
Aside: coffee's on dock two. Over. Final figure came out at 14.1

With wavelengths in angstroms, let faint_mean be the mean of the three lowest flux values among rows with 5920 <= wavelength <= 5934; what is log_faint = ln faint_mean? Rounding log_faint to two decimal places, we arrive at 4.43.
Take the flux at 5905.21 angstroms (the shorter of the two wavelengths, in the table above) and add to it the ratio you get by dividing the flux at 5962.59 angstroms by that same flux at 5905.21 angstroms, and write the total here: 89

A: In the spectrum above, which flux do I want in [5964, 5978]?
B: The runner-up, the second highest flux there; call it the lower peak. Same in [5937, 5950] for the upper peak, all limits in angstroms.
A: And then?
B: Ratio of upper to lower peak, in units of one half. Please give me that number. 2.01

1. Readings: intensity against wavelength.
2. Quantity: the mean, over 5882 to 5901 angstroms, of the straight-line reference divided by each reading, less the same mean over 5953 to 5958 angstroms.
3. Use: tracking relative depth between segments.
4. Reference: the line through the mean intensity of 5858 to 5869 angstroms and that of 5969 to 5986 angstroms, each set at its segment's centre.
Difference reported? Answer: 0.10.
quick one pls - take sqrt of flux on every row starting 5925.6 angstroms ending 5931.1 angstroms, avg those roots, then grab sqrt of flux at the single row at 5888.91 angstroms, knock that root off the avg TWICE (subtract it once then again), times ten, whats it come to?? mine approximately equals -72.7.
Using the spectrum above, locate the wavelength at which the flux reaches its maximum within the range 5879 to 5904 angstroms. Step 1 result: 5880.78 angstroms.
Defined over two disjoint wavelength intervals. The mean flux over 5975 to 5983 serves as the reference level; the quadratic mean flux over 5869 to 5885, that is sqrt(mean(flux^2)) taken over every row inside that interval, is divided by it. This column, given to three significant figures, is 1.02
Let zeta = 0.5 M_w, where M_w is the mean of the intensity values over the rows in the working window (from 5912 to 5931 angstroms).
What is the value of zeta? 41.8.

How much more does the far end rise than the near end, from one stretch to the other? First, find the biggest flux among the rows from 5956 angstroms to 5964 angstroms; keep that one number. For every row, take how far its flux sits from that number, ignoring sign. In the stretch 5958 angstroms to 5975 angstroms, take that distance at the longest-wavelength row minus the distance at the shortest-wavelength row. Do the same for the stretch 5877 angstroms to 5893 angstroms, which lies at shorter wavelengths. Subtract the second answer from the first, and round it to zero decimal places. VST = -9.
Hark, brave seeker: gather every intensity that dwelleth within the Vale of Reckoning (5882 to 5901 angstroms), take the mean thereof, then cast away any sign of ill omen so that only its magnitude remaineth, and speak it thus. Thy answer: 75.8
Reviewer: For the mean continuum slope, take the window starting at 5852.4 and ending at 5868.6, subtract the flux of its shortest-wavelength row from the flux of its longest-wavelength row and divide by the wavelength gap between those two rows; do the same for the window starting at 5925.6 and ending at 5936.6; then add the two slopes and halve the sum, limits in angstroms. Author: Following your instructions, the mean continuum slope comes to 0.0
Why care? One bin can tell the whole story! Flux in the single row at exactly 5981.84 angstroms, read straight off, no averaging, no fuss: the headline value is 83.7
